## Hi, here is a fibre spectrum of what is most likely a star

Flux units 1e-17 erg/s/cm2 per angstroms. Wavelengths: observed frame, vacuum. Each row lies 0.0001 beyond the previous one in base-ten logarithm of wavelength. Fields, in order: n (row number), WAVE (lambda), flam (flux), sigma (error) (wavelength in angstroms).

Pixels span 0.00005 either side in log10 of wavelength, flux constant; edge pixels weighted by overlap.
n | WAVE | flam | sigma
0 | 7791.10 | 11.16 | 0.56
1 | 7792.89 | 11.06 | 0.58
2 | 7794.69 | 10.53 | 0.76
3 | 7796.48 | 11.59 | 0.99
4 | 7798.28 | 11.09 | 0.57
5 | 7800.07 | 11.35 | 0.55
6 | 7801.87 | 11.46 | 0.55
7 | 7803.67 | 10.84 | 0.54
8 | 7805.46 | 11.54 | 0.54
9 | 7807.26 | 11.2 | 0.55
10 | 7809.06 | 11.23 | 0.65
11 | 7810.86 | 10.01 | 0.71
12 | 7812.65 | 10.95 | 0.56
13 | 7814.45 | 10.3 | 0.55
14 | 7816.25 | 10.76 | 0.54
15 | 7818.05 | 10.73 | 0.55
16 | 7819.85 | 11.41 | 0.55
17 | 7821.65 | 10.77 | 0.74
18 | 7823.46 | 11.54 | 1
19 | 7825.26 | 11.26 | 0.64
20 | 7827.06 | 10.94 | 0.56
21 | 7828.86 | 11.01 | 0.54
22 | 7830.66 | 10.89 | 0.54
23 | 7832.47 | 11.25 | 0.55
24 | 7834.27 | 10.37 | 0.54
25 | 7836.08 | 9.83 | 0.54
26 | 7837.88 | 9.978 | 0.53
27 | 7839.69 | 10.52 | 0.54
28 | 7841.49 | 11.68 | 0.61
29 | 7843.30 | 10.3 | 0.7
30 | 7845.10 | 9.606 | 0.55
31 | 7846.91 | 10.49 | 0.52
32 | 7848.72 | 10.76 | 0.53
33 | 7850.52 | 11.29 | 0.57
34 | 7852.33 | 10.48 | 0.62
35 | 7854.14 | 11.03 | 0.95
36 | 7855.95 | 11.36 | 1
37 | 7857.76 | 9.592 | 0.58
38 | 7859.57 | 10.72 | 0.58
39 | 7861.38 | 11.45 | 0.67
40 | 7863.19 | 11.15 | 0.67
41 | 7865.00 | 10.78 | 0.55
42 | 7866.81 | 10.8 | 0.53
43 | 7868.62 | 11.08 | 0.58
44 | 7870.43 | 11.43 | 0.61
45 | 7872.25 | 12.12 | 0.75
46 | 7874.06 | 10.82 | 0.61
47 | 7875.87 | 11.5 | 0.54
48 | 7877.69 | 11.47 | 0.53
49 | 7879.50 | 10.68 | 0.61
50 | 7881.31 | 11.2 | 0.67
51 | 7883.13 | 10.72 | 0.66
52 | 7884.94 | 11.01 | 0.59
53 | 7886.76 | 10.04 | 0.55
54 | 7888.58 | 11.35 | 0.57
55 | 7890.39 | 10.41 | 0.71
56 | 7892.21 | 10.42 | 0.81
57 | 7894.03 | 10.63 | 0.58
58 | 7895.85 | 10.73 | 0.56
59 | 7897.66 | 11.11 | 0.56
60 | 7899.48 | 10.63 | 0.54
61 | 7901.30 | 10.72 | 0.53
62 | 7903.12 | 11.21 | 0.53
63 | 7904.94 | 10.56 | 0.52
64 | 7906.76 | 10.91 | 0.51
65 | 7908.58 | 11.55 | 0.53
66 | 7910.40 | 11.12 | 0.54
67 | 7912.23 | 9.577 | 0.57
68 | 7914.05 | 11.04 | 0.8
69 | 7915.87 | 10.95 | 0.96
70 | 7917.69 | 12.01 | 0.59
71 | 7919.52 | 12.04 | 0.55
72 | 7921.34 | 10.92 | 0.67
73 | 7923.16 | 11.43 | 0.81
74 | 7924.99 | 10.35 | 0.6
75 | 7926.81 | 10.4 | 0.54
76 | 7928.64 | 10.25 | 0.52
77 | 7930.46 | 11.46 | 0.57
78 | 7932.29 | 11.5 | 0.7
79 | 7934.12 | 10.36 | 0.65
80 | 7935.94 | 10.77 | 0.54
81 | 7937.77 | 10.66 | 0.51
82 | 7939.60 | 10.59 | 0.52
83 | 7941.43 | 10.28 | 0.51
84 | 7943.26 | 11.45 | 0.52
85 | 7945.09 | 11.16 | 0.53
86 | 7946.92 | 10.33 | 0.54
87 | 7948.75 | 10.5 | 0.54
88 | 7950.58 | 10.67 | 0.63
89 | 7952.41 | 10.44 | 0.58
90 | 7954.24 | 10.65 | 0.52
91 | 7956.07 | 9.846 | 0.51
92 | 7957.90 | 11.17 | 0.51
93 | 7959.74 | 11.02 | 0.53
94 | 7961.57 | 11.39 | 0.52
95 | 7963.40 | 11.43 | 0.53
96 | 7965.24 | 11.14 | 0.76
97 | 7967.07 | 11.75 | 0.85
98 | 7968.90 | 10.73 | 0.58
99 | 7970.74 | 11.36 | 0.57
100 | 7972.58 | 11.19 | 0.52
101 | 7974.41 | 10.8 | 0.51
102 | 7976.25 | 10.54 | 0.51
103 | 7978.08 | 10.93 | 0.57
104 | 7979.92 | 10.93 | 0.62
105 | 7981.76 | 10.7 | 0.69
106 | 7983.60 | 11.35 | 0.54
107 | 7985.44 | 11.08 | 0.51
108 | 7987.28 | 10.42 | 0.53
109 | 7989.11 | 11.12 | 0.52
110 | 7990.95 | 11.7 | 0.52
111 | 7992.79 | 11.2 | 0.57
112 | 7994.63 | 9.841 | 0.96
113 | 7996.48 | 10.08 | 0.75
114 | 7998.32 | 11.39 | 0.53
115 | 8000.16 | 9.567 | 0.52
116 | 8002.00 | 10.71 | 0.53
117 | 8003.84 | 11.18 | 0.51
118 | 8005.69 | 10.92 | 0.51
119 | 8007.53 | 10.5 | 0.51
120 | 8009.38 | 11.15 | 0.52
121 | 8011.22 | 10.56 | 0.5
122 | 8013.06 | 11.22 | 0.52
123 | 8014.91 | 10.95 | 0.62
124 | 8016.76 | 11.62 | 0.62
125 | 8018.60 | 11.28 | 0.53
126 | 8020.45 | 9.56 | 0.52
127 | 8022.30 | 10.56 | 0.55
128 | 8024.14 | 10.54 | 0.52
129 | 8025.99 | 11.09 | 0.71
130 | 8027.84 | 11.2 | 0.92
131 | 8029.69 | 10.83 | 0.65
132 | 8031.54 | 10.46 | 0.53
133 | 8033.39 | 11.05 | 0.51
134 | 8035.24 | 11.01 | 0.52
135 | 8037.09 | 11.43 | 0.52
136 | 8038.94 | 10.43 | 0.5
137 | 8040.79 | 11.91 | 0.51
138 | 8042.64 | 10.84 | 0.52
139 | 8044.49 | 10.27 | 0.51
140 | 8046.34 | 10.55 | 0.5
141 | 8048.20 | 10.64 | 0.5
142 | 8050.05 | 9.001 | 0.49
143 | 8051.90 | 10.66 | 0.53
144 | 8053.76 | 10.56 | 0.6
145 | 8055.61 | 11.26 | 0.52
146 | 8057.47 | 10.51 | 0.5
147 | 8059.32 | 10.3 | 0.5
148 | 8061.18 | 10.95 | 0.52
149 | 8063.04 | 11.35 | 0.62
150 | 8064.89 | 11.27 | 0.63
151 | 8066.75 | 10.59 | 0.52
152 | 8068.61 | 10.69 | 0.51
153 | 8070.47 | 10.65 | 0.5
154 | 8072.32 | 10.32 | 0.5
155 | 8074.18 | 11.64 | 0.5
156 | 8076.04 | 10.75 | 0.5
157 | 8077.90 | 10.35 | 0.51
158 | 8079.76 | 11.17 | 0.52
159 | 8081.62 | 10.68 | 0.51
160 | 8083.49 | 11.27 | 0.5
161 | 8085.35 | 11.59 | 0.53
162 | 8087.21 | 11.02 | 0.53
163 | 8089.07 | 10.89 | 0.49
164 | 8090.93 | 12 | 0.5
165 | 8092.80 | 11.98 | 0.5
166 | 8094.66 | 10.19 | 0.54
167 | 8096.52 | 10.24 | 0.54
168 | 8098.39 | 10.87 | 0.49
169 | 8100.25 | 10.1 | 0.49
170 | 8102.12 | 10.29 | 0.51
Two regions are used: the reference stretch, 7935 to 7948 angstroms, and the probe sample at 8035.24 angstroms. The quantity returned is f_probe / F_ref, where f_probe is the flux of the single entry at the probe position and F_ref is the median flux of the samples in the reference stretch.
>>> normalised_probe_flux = 1.03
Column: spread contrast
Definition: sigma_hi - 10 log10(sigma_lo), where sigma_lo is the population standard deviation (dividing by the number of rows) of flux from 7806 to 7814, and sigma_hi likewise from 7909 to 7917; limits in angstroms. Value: 3.7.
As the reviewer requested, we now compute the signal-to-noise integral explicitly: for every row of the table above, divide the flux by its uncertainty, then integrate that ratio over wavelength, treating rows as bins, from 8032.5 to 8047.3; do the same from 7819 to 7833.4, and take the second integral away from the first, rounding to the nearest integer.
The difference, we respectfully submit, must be 56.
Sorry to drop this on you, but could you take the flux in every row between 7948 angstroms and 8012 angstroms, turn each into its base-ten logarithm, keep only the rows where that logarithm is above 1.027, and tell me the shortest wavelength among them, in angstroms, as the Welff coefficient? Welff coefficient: 7950.58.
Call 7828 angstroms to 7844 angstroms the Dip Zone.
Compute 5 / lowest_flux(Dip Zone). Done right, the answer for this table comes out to 0.509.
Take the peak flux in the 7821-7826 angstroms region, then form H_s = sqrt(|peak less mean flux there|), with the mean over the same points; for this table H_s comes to 0.59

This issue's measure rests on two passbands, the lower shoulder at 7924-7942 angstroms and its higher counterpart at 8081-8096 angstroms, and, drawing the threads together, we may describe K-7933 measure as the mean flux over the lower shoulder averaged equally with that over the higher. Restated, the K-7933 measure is 10.9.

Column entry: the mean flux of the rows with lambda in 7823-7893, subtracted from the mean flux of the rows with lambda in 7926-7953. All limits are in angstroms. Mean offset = -0.13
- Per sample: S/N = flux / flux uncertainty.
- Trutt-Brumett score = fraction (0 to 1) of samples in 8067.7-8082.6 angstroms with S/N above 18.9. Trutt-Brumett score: 1.00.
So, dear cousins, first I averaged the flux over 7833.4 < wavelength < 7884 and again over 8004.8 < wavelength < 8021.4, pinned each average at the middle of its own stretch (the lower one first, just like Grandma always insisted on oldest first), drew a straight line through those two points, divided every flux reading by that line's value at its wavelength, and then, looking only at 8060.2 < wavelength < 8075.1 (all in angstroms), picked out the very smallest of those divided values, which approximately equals 0.949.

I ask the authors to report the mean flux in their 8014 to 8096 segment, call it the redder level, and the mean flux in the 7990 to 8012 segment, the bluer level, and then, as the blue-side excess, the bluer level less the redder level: -0.13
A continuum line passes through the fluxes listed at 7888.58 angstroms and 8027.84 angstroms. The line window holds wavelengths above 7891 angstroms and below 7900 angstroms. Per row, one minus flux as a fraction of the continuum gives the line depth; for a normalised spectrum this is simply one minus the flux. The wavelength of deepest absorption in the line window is 7892.21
